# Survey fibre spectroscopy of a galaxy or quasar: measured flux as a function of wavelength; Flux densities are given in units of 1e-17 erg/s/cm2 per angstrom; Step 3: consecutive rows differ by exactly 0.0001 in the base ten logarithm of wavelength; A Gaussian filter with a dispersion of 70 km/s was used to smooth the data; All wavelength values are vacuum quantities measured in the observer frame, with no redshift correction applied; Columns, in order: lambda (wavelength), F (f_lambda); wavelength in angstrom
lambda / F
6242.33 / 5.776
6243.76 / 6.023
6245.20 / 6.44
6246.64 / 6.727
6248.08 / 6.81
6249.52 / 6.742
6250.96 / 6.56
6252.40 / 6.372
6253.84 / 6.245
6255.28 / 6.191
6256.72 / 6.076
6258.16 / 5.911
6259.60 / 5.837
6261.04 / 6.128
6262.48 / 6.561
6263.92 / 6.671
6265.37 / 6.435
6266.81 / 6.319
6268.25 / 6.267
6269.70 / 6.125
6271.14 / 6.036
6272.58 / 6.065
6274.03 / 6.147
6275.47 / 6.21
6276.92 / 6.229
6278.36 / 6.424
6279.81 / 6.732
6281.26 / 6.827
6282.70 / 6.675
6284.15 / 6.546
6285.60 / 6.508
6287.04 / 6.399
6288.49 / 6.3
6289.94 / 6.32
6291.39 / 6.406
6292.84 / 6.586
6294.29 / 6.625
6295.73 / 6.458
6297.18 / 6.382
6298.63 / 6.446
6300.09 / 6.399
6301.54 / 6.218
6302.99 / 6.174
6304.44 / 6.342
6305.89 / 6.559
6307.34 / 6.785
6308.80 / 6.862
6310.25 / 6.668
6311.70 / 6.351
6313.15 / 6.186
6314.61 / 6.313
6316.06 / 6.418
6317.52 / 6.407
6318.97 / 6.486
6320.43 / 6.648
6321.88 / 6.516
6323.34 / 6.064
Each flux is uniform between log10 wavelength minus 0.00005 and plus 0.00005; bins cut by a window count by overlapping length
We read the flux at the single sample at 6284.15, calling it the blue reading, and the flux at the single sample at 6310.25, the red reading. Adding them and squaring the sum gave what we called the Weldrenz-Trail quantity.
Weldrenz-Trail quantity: 175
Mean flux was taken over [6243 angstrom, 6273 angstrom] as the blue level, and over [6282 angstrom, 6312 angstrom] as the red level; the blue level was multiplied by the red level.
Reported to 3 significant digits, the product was 40.9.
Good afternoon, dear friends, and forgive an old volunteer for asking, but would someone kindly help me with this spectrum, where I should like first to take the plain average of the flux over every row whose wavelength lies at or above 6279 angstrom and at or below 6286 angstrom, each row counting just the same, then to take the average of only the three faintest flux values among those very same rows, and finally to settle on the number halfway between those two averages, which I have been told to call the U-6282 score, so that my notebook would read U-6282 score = 6.62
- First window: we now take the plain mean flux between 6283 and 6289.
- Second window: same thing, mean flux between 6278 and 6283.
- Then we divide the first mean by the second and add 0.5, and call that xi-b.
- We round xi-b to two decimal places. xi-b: 1.47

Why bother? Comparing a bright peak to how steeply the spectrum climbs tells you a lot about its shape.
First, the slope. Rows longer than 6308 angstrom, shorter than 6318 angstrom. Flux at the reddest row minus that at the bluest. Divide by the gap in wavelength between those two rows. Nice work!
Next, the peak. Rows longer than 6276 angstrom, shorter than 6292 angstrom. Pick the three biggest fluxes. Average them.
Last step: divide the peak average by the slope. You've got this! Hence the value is -129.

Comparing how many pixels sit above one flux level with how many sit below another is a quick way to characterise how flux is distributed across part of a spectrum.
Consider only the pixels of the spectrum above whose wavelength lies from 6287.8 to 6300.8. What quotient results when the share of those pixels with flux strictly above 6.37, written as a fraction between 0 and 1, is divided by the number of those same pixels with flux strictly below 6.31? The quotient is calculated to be 0.8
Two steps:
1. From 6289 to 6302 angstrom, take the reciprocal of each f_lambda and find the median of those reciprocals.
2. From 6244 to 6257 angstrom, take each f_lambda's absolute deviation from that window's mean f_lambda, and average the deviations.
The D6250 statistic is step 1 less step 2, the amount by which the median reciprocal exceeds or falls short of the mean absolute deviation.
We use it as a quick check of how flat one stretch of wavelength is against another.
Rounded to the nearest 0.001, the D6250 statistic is -0.064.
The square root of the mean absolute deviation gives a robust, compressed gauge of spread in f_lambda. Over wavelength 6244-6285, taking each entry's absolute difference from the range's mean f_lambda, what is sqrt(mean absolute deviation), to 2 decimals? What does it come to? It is 0.49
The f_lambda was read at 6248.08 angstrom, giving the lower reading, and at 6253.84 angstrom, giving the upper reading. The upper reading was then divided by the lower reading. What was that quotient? 0.92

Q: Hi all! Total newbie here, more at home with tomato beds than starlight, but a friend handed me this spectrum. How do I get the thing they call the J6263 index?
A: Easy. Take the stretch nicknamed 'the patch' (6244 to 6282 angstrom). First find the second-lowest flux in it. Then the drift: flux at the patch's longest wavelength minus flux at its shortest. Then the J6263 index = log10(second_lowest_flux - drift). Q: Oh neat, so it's 0.74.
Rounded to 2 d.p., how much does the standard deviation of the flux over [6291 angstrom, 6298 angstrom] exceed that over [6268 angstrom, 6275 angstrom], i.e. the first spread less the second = 0.02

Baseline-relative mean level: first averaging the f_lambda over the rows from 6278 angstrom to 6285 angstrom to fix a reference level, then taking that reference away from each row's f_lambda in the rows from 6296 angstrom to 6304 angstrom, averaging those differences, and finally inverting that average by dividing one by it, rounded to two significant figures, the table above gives -3.2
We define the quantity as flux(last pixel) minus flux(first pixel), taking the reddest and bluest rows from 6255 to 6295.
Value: 0.4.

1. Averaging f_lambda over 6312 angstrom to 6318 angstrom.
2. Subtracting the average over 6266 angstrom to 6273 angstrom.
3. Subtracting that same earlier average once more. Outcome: -6.0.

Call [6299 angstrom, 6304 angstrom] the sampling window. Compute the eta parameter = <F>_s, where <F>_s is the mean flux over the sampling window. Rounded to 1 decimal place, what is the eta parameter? 6.3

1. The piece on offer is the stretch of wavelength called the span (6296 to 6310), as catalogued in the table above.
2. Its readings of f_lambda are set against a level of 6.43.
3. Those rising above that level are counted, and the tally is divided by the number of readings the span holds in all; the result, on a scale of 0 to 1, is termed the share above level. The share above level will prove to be 0.44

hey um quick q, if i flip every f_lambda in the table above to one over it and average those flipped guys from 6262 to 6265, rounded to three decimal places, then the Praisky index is 0.151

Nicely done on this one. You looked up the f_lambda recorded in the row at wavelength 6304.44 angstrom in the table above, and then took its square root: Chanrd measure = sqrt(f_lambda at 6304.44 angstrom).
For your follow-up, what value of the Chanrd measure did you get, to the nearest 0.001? 2.518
